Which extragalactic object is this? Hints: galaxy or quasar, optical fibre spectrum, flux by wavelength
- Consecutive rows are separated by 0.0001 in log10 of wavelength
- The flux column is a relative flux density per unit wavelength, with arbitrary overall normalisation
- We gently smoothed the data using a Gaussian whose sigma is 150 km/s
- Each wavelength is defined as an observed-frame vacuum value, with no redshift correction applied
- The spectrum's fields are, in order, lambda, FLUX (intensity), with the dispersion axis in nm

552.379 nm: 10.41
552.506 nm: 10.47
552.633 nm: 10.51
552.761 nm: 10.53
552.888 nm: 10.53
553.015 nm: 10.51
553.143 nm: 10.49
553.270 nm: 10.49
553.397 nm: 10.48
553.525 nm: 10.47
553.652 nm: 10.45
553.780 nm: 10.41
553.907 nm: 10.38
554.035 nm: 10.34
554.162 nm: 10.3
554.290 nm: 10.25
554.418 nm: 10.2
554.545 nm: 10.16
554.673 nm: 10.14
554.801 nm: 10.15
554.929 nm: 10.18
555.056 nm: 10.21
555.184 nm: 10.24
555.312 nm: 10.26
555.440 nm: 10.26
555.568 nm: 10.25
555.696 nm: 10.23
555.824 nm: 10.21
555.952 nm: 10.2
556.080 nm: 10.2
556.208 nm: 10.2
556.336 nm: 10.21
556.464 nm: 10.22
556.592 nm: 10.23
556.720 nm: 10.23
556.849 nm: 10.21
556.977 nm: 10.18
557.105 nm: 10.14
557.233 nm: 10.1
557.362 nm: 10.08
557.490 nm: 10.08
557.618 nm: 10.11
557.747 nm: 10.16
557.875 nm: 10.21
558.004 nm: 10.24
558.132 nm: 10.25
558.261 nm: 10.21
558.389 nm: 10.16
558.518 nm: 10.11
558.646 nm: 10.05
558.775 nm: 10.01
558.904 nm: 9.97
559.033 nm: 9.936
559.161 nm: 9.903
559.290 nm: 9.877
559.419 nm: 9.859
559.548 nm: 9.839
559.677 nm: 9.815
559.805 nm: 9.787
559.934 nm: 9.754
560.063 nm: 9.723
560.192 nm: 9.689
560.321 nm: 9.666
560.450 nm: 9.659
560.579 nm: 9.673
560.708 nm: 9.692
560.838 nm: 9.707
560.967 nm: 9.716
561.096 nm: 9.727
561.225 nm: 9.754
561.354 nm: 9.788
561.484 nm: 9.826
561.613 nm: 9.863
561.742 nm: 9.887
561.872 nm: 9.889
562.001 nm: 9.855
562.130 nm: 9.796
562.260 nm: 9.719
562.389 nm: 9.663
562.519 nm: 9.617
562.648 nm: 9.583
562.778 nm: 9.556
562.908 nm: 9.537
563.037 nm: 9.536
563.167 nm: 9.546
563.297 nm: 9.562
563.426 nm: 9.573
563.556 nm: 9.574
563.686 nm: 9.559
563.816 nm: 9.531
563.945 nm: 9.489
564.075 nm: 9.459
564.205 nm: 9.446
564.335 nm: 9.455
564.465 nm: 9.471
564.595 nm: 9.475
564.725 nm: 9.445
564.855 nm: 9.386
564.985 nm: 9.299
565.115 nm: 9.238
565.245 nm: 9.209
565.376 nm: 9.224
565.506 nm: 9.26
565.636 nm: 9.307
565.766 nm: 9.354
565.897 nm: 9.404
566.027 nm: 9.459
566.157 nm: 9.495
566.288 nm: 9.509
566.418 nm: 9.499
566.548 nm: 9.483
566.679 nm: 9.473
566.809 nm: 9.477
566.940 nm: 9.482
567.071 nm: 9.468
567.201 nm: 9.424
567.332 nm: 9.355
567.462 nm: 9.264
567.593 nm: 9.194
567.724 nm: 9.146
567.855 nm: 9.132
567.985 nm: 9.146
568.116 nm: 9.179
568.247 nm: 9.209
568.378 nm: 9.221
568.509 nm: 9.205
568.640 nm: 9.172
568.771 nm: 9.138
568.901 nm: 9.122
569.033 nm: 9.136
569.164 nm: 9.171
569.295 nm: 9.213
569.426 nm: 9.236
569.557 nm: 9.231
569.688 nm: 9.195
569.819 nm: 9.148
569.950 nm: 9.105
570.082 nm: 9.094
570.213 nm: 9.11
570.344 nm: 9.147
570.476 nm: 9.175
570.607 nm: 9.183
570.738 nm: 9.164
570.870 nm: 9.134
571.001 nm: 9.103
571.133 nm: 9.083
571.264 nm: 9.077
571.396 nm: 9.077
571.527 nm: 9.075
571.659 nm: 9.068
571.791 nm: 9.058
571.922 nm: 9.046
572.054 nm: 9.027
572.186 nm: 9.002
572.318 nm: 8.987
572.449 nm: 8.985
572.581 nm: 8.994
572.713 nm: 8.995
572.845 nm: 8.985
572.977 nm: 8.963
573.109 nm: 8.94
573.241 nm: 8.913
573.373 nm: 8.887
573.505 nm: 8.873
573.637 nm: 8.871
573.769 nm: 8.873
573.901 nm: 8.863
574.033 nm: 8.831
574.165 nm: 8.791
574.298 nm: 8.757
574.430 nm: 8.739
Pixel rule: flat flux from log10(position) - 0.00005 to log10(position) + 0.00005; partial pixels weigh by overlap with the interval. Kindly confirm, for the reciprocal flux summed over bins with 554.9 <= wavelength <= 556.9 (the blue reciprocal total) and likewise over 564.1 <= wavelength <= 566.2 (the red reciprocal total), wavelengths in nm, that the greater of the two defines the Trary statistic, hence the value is 1.71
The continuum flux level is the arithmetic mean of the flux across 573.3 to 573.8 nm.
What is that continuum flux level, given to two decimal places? 8.88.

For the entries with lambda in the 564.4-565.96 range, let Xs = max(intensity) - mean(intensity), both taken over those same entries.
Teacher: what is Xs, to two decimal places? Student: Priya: 0.14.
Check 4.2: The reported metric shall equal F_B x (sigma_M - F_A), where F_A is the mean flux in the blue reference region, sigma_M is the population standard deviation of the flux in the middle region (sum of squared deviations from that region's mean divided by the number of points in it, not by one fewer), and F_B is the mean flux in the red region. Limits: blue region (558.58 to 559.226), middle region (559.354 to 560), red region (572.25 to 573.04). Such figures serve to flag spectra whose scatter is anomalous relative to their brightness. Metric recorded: -89.3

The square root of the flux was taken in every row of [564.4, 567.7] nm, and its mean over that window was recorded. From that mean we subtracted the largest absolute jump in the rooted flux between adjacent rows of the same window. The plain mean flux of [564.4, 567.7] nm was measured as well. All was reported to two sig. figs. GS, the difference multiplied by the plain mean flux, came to 29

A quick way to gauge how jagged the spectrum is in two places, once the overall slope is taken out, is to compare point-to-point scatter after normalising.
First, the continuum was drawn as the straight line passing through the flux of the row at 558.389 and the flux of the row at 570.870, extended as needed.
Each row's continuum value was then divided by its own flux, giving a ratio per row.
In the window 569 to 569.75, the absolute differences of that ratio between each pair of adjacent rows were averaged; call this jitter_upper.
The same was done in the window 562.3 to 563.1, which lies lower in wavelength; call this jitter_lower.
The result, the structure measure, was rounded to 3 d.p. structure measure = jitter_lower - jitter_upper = -0.002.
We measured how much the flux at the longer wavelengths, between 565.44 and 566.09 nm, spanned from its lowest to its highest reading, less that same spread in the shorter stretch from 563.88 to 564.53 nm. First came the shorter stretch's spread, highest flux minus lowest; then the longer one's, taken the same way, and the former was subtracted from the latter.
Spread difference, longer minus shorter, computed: 0.16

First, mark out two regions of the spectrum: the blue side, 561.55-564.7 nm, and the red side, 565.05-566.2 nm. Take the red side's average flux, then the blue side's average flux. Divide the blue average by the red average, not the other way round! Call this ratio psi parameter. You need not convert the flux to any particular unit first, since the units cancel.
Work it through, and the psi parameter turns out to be 1.030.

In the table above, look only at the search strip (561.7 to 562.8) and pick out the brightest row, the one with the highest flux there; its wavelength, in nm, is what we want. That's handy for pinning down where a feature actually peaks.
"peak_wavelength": 561.872 nm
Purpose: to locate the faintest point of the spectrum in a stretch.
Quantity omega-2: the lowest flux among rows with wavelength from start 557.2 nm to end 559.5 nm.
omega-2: 9.859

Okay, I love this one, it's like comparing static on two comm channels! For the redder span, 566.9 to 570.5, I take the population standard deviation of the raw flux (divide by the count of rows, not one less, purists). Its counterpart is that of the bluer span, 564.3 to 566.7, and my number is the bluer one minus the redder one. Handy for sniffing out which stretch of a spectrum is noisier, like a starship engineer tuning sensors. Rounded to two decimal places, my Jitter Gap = 0.00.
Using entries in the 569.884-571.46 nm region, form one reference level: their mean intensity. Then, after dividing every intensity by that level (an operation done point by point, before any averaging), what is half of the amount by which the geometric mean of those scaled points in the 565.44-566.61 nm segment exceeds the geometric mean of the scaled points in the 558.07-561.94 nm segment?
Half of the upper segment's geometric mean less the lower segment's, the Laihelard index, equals -0.0241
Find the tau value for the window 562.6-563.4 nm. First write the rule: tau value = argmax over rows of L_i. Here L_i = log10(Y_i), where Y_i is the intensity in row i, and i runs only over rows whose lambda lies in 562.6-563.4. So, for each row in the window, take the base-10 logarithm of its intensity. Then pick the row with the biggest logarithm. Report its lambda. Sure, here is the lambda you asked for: 562.648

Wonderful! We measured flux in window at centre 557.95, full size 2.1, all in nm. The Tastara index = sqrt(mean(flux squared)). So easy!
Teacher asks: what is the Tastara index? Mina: 10.1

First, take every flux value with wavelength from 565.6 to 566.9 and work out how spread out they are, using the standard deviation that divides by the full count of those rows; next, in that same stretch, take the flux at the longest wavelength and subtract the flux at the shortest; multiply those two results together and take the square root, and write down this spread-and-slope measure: 0.10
